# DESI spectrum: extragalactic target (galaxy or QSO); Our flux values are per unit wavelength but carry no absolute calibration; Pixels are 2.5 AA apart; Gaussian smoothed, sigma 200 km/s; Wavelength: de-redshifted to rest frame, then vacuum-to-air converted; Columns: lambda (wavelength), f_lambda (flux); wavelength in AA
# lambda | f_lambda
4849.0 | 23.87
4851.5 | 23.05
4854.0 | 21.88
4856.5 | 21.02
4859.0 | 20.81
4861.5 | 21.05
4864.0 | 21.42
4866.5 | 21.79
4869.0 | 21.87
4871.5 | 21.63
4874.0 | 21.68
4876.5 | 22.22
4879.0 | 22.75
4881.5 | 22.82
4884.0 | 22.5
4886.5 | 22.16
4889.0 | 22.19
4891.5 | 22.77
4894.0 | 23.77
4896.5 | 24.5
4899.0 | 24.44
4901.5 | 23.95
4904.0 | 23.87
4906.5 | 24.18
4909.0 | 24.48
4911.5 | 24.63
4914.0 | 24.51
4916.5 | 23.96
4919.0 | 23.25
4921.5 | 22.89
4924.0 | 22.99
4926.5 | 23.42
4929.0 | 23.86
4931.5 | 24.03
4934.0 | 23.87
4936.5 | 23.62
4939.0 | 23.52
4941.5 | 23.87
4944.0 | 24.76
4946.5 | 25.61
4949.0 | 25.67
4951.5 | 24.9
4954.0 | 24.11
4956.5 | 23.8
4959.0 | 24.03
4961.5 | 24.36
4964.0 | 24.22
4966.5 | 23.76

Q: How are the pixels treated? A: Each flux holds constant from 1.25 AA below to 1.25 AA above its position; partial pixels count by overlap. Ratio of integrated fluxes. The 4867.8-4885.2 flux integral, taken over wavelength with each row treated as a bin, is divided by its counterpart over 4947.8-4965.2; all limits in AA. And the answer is 0.91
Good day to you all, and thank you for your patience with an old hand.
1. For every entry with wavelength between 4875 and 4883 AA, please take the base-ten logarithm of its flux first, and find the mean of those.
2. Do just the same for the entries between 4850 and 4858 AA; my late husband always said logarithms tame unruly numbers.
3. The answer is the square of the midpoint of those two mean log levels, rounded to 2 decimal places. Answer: 1.82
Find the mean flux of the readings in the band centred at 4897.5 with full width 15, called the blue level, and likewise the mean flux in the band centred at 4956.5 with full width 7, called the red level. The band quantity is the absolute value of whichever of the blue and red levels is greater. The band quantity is 24.0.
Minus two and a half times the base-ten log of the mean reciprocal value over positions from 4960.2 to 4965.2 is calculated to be 3.46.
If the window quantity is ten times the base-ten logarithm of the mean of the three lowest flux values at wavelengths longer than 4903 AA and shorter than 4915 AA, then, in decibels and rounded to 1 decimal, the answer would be 13.8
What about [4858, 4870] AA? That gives 13.2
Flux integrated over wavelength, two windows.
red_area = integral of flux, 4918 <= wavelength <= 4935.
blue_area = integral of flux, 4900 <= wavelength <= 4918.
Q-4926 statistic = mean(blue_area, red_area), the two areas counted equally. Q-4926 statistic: 417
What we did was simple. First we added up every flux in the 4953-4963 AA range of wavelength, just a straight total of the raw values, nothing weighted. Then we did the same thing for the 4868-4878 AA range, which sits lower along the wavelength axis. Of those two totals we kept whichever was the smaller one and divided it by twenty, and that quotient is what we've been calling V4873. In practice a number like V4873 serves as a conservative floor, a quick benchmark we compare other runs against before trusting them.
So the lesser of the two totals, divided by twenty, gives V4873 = 4.4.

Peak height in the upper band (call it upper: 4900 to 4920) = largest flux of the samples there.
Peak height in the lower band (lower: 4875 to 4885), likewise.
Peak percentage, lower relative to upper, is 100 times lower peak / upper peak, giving 93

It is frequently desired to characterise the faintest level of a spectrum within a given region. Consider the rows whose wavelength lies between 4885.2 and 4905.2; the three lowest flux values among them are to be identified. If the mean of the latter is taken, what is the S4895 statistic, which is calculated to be 22.4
